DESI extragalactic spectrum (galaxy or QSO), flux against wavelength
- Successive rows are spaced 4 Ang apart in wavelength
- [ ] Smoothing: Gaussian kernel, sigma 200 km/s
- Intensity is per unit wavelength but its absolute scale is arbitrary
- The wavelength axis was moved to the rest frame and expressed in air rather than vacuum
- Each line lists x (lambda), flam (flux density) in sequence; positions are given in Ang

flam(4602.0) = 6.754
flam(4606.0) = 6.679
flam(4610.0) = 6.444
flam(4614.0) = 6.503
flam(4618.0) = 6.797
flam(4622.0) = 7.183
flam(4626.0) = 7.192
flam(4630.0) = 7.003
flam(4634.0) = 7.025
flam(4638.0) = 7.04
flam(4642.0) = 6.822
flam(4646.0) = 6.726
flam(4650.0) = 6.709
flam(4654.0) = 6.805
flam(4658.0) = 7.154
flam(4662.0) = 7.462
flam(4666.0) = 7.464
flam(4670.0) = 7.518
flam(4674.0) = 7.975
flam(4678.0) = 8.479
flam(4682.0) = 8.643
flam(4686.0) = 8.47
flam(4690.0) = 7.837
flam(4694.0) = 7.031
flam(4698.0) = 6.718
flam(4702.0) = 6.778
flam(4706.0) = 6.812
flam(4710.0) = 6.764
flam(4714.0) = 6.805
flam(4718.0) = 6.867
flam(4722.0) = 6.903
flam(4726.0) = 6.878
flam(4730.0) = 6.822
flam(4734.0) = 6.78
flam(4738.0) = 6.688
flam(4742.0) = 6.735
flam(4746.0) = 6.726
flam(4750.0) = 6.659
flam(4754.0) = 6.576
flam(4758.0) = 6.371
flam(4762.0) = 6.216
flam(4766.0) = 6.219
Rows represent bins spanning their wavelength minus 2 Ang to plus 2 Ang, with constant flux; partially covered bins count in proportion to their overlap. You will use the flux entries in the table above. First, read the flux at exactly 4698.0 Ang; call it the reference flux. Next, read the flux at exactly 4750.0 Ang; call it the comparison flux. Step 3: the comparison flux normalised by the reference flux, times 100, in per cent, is 99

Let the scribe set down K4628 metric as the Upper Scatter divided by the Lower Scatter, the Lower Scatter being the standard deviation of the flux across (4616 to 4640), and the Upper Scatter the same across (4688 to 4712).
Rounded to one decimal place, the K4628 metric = 3.0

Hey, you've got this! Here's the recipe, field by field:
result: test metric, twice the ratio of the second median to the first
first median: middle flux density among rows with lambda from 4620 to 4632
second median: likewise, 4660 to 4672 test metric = 2.1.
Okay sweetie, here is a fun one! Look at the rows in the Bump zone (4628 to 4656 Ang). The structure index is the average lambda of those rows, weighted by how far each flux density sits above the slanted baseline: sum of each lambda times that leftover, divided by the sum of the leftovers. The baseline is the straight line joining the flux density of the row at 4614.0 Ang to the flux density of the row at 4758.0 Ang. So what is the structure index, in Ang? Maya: 4639.9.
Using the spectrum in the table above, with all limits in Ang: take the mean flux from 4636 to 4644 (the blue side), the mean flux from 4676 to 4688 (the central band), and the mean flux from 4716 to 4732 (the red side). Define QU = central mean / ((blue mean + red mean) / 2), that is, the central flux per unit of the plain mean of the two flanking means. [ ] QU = 1.24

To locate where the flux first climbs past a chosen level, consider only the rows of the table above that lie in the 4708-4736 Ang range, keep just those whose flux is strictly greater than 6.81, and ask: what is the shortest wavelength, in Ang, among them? 4718.0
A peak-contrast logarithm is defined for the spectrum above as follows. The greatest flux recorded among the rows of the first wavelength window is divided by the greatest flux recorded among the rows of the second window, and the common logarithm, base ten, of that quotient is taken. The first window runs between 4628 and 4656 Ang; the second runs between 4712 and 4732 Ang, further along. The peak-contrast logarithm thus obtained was 0.01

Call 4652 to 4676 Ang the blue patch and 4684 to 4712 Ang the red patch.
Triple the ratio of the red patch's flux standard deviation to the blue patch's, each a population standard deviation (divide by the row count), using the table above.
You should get 5.3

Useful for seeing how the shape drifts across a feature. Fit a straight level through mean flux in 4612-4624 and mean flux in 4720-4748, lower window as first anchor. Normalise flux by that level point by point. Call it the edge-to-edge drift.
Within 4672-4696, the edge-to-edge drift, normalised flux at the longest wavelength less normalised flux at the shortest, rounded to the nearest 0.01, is -0.14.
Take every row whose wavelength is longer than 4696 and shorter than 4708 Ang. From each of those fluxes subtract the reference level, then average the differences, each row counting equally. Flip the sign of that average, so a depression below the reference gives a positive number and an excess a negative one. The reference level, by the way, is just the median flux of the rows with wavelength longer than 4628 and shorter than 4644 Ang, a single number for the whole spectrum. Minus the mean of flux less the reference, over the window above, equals 0.24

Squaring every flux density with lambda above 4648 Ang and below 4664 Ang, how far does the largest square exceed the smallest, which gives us 10.7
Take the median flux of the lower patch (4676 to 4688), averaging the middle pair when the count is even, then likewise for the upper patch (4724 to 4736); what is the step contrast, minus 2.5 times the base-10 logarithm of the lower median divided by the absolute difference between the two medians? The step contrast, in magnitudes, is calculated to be -1.8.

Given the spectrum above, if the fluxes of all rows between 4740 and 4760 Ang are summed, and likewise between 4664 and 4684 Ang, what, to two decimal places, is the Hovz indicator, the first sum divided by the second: 0.83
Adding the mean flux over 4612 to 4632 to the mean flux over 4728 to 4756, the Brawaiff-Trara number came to 13.65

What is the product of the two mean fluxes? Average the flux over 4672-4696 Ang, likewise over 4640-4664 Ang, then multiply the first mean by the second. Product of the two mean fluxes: 56.1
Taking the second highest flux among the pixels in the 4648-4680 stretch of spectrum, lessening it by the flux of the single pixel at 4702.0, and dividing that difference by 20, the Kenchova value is 0.06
